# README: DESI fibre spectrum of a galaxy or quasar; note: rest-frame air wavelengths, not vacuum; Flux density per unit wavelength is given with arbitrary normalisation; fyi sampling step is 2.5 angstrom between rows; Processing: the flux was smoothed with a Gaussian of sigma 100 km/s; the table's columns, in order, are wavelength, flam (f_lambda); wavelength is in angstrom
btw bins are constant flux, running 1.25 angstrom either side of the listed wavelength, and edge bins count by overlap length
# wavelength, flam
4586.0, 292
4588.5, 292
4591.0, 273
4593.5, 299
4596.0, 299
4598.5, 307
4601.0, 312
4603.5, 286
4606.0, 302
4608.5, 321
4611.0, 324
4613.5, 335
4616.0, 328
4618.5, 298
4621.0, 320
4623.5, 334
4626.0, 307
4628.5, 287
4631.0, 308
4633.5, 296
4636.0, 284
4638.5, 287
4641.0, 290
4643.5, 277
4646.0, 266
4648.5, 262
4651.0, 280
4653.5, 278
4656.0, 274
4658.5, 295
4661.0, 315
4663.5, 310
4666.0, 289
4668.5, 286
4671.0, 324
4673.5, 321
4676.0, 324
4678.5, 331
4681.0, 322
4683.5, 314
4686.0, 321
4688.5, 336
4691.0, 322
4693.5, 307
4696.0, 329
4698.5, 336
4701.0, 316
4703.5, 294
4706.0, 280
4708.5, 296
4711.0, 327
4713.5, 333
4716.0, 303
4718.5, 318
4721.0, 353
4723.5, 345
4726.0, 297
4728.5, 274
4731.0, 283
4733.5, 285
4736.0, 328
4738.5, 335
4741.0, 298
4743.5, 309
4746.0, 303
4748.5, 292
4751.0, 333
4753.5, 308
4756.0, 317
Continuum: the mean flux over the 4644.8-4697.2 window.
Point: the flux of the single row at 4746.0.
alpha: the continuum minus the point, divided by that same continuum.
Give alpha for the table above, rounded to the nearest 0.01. 0.01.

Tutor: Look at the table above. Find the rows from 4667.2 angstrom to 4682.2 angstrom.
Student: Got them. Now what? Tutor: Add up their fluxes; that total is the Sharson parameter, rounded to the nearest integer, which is 1908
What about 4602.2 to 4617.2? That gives 1896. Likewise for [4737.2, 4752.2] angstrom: 1870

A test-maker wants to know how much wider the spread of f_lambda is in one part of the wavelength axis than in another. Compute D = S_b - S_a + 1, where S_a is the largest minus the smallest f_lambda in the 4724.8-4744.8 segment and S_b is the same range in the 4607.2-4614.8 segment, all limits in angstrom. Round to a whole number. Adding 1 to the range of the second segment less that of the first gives -46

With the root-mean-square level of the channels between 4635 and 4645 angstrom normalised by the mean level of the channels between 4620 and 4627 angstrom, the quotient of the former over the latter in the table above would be 0.89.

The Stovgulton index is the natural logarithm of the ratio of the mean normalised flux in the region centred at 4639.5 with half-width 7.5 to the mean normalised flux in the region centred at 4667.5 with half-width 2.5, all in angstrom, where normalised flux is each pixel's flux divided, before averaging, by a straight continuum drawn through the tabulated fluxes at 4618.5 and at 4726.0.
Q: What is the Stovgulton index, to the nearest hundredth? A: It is -0.02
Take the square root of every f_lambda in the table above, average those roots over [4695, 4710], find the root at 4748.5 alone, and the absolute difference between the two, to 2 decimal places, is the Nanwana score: 0.47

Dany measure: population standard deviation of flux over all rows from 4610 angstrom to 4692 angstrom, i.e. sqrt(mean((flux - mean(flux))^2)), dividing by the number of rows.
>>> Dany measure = 21.4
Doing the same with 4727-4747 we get 20.2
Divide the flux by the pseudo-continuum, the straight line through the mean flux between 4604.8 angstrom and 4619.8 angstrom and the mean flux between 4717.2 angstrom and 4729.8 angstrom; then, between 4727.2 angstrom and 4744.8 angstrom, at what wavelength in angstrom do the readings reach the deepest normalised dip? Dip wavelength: 4728.5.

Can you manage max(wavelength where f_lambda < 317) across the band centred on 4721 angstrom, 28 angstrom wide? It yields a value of 4733.5 angstrom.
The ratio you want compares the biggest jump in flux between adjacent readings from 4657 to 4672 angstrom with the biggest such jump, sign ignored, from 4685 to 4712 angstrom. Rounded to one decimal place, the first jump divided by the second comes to 1.2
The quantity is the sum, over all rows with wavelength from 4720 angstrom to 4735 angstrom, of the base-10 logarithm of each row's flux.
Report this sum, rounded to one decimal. 14.9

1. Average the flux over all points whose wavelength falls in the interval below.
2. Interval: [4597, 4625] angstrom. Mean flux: 315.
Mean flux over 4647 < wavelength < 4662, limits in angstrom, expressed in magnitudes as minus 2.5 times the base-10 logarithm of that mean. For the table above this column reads -6.13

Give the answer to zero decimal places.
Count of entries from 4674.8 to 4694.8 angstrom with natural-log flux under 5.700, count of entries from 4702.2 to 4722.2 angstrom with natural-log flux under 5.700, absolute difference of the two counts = 3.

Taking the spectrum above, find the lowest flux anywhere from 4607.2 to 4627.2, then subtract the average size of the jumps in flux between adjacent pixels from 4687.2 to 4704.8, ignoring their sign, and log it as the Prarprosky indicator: 281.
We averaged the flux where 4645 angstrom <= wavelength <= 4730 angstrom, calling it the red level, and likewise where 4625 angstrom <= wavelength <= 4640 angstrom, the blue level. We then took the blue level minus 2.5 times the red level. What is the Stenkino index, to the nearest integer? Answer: -476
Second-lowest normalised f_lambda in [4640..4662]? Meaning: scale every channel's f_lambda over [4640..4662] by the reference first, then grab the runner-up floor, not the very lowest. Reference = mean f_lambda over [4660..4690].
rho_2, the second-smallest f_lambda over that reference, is 0.84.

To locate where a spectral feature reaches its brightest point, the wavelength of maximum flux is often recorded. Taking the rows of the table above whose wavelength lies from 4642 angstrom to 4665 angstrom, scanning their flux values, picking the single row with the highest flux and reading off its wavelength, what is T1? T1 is 4661.0 angstrom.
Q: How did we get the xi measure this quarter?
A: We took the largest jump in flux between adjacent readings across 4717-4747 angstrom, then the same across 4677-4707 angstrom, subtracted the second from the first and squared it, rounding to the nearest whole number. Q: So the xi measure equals 676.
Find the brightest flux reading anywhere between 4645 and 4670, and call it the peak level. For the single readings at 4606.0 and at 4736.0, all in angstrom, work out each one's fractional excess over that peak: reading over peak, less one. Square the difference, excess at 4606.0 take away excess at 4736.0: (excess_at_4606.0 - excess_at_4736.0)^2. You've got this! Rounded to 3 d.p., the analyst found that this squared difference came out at 0.007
